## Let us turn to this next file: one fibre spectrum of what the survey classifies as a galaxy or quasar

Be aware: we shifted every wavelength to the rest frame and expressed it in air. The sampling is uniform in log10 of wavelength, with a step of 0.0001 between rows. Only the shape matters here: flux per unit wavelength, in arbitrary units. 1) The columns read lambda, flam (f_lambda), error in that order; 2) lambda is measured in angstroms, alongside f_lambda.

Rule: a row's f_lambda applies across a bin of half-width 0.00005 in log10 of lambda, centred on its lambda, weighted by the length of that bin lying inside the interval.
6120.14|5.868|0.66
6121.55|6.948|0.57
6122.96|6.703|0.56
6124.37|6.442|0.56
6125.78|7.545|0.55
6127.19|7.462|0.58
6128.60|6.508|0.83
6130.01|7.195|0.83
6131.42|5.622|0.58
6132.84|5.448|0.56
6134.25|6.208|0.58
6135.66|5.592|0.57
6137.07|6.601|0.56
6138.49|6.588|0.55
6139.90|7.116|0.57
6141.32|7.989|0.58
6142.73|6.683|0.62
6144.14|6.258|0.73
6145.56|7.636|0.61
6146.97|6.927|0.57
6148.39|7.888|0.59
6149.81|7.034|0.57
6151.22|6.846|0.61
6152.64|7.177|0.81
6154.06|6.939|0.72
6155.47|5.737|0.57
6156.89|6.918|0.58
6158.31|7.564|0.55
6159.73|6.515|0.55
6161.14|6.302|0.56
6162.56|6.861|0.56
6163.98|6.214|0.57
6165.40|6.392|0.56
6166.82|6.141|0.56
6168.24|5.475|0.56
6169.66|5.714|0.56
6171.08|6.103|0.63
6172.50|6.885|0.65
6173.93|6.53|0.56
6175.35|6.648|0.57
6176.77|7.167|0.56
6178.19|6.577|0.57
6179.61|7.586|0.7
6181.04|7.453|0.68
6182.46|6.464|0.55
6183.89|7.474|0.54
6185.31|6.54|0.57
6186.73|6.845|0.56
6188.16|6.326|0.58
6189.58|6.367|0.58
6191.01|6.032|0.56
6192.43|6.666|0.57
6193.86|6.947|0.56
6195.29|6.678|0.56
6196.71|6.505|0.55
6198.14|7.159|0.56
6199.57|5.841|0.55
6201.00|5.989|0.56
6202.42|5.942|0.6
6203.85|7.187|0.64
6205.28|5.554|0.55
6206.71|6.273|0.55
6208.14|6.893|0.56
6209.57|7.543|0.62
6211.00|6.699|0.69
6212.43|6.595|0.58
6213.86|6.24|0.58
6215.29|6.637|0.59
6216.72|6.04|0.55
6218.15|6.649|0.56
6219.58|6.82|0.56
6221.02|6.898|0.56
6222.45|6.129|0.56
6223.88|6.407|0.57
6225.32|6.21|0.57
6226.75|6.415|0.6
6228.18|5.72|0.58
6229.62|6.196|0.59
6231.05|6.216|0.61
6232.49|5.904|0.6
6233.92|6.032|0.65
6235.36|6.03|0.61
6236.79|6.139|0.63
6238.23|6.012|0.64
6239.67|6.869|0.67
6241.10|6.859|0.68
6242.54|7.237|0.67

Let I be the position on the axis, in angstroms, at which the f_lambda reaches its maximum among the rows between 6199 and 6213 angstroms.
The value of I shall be 6209.57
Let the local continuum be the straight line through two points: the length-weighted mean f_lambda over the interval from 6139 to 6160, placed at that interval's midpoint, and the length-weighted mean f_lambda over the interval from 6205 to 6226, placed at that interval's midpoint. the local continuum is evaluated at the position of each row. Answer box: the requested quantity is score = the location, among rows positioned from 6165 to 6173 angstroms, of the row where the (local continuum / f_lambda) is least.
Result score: 6172.50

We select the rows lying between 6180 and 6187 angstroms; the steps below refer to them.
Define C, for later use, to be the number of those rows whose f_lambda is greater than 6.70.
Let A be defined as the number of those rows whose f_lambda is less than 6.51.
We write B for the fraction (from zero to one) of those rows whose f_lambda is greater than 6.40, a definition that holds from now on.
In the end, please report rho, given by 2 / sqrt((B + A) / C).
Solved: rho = 2.4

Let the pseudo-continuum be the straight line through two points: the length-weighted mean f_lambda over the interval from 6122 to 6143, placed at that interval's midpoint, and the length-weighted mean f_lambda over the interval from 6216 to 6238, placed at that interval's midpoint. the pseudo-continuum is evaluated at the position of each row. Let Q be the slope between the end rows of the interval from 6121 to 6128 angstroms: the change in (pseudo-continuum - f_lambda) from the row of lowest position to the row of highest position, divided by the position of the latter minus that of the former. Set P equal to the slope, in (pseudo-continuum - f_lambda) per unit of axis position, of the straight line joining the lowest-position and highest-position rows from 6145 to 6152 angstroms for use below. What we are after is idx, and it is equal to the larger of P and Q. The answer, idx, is 0.14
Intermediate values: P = 0.14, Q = -0.10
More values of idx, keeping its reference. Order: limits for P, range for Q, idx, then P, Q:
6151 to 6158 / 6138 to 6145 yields 0.05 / -0.02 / 0.05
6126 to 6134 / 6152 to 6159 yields 0.35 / 0.35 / -0.07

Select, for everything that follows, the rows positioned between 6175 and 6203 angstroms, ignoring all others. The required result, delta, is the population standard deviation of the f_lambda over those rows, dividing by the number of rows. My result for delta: 0.50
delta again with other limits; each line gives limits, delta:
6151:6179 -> 0.52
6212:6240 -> 0.33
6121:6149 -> 0.71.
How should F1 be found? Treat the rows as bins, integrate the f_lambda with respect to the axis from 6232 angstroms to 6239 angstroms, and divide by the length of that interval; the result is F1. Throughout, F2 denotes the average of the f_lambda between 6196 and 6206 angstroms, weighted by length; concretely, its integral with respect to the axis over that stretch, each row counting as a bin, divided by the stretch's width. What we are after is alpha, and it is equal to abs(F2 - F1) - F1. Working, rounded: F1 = 6.03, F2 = 6.3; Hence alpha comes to -5.8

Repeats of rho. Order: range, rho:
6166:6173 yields 1.0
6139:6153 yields 4.1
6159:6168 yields 1.0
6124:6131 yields 2.0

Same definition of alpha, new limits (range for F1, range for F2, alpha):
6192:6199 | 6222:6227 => -6.3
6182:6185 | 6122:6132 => -6.8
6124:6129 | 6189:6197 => -6.5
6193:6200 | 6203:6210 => -6.6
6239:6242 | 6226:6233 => -6.1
